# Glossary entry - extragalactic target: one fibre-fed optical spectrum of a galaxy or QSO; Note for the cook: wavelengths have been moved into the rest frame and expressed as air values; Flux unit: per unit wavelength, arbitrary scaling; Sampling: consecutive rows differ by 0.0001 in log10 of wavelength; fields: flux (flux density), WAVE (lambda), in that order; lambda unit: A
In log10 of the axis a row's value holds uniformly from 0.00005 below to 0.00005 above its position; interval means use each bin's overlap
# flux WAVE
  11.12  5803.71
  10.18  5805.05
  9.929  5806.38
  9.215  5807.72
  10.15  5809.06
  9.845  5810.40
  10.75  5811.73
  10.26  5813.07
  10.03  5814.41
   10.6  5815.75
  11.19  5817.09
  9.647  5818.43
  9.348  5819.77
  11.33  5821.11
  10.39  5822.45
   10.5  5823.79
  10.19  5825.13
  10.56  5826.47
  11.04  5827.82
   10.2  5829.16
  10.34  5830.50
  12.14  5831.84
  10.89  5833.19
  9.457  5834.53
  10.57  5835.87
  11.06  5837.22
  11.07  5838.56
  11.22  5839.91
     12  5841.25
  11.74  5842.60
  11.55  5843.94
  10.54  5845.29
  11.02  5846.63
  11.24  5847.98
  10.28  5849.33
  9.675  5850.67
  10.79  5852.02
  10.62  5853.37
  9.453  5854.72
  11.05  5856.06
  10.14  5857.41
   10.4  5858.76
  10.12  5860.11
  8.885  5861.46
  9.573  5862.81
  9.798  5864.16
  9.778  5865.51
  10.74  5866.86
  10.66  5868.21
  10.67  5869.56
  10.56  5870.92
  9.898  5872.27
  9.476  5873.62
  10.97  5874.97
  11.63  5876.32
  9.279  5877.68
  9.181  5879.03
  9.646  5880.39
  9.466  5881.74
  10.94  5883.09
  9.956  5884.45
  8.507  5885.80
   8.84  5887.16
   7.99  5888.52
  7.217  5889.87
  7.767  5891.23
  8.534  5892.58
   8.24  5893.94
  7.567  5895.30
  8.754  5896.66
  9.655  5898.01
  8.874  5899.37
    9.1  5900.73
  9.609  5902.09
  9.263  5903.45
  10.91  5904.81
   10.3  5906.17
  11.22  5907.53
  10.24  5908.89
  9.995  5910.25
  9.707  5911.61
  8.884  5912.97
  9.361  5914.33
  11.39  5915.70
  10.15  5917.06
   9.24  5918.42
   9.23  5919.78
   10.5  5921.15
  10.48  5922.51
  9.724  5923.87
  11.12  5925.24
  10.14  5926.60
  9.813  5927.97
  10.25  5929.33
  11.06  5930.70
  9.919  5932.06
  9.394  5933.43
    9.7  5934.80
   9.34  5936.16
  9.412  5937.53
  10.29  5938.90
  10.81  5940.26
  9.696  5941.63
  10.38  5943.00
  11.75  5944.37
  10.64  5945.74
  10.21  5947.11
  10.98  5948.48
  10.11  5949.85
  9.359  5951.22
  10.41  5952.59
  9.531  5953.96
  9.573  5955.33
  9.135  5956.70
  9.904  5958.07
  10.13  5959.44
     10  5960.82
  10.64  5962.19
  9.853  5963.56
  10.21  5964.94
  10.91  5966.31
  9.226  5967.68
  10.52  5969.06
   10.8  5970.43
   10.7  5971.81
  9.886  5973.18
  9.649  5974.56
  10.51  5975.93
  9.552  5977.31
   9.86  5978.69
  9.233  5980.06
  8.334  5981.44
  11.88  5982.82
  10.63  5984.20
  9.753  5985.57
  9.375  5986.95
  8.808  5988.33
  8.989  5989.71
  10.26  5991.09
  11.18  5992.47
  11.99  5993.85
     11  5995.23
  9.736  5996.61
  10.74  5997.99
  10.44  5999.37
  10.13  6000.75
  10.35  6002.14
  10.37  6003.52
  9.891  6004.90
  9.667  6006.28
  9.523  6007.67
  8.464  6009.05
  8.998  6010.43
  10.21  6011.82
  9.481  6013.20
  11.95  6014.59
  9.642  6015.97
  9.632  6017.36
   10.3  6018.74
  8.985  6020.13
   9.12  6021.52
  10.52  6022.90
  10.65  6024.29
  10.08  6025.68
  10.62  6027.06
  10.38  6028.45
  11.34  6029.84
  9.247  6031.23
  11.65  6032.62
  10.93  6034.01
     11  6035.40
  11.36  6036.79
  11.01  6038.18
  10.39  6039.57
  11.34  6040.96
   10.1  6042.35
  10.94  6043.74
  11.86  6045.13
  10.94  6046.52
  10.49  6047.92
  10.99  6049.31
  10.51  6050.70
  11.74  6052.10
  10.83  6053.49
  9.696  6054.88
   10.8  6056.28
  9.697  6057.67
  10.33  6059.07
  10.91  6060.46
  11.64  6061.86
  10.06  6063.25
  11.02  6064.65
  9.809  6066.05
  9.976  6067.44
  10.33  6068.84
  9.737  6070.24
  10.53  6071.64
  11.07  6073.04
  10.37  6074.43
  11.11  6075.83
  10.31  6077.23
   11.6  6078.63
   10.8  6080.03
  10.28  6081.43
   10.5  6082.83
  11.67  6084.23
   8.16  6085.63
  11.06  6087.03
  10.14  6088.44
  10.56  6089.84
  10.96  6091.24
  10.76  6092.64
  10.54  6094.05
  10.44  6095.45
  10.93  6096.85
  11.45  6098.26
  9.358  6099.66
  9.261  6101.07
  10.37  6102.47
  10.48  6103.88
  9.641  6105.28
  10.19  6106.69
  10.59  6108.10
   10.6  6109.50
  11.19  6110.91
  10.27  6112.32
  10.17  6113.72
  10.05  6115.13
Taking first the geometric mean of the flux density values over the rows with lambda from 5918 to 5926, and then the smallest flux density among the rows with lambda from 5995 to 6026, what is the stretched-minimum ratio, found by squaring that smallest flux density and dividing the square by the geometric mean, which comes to 7.1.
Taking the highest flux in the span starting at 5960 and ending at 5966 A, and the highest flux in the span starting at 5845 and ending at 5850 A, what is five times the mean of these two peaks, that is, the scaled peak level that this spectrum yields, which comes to 54.7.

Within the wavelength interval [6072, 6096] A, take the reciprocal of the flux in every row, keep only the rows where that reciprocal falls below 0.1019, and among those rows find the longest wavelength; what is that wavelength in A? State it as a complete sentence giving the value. 6095.45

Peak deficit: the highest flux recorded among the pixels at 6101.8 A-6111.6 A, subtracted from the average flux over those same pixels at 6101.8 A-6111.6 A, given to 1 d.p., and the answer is -0.8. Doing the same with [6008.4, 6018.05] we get -2.2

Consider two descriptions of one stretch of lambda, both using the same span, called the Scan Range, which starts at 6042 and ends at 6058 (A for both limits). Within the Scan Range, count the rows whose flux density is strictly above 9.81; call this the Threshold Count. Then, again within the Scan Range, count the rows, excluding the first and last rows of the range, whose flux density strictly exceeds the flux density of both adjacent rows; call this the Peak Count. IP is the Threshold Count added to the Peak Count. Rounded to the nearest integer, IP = 14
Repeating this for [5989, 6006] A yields 13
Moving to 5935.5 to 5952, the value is 11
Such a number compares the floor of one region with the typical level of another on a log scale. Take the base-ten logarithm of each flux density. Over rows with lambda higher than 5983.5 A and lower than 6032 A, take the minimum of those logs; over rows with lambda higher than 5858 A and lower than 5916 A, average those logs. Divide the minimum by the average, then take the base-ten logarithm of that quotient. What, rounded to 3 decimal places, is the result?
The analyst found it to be -0.024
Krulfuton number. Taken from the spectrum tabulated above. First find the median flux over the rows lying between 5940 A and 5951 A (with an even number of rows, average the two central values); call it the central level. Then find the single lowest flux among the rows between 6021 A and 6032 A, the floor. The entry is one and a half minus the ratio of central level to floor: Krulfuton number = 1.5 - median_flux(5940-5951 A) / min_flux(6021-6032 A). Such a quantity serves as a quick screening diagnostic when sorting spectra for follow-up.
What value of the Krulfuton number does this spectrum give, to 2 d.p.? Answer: 0.35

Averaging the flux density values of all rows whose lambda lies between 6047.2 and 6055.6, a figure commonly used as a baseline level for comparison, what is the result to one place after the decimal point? 10.7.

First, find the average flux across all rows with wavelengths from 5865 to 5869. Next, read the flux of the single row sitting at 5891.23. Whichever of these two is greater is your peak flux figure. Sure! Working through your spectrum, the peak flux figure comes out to 10.4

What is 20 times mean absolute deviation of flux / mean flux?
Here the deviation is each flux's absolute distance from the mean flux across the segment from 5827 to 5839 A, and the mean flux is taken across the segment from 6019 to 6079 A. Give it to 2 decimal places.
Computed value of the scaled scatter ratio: 1.02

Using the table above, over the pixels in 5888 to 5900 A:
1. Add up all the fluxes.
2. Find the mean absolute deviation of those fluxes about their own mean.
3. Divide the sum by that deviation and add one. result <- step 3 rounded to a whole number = 127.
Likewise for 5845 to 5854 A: 202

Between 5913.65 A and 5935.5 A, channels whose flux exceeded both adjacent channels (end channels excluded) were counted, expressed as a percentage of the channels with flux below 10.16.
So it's 40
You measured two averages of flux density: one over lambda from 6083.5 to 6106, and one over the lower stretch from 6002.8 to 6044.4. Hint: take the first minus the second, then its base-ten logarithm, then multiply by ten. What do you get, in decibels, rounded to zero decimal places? -10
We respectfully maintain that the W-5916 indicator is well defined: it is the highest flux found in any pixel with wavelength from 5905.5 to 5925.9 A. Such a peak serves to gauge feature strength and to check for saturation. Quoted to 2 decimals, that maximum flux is 11.39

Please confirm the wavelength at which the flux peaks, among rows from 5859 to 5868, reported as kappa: 5866.86 A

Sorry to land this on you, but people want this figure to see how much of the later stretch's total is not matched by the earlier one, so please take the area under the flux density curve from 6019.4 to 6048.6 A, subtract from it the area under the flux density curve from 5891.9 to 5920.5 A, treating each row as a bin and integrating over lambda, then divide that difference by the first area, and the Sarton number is 0.12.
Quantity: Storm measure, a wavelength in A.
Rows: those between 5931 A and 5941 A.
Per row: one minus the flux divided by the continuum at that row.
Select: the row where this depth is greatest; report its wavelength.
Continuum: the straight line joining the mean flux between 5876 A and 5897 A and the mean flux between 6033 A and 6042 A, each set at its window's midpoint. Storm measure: 5936.16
